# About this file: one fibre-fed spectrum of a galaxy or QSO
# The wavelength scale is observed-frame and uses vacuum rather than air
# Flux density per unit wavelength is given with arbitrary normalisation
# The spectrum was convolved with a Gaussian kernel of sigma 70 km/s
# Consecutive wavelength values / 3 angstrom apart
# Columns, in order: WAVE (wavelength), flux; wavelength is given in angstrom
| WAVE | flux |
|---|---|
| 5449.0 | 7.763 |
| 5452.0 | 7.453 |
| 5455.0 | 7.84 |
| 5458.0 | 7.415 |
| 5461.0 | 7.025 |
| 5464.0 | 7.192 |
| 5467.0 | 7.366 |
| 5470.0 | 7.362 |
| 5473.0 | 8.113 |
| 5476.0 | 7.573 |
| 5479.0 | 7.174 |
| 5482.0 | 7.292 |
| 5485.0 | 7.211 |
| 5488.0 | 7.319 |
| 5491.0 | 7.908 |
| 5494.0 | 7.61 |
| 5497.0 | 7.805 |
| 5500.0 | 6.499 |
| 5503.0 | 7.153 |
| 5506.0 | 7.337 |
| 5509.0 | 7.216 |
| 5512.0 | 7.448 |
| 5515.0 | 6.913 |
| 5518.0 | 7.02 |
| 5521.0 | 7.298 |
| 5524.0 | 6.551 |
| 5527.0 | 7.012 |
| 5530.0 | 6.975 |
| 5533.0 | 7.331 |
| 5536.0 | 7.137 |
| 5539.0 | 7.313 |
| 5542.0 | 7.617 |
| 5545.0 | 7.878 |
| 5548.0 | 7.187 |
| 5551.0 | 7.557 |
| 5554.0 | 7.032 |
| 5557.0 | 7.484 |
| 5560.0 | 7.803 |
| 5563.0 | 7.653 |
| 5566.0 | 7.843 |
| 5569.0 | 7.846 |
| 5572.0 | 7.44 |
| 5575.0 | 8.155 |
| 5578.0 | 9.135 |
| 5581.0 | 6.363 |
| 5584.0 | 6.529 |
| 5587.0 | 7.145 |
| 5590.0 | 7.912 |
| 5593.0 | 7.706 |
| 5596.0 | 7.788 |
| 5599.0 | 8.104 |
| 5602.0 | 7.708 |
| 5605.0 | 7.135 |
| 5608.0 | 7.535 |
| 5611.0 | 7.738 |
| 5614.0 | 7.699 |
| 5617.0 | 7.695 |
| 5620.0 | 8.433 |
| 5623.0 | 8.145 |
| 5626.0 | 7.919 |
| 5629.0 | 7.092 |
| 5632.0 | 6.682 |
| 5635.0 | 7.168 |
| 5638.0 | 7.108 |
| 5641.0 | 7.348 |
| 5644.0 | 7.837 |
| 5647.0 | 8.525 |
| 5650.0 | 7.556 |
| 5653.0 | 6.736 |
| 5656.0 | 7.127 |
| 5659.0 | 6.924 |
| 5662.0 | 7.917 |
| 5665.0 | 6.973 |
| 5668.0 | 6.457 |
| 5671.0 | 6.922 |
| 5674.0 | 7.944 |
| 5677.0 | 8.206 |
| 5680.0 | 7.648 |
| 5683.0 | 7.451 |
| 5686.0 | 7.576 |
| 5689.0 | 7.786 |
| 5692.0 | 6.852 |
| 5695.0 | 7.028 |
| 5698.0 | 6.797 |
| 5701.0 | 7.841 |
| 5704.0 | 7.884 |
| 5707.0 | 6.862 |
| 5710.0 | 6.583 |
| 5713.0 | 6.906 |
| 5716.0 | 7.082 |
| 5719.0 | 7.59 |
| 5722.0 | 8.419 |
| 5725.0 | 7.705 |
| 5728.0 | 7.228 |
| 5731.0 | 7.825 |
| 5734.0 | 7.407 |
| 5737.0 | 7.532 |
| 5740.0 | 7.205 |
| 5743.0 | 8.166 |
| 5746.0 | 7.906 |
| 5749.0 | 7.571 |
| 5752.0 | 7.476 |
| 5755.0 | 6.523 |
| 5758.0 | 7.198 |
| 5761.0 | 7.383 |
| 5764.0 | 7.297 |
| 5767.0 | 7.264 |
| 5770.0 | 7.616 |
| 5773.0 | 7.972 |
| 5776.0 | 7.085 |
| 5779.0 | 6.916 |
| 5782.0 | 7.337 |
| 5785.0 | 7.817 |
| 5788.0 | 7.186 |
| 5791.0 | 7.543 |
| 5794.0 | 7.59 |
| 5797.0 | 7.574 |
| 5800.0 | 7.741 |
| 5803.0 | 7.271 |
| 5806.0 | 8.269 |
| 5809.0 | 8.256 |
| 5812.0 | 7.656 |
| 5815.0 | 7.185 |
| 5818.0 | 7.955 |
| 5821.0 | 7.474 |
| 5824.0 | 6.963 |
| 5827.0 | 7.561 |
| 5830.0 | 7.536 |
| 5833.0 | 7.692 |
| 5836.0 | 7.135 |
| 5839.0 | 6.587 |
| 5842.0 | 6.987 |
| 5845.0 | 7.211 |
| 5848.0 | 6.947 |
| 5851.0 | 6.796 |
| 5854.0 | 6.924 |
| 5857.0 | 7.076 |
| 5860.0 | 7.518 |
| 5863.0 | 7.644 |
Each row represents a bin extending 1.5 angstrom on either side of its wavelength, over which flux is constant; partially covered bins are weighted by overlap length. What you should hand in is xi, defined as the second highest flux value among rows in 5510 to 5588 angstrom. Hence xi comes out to 8.155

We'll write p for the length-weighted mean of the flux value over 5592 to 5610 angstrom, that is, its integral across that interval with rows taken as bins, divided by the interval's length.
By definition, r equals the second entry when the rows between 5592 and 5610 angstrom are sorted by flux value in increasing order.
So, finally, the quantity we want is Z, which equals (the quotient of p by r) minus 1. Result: 0.017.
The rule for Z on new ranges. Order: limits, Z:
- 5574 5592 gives 0.153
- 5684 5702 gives 0.066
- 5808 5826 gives 0.052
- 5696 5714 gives 0.052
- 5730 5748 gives 0.035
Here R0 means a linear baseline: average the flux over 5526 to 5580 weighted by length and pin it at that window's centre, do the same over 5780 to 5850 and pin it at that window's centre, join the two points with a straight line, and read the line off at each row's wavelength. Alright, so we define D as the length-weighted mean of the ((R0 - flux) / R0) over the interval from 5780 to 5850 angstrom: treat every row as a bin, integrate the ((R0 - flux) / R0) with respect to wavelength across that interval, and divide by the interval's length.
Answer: 0.000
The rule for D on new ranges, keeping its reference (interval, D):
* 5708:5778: 0.008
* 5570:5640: -0.004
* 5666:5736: 0.015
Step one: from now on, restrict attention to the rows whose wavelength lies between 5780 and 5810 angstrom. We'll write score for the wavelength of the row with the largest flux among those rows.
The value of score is 5806.0 angstrom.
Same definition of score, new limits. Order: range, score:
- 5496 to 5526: 5497.0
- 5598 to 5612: 5599.0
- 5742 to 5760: 5743.0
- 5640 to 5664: 5647.0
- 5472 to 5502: 5473.0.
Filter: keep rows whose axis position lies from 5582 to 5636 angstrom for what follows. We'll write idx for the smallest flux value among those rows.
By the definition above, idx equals 6.529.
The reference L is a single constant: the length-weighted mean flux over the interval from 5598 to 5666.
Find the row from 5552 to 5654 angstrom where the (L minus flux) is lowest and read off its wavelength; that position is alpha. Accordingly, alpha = 5578.0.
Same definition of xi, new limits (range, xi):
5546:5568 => 7.803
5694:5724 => 7.884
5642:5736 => 8.419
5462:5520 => 7.908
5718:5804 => 8.166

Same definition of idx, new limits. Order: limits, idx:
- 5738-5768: 6.523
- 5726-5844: 6.523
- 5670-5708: 6.797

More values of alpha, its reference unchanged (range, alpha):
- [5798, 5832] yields 5806.0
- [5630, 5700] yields 5647.0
